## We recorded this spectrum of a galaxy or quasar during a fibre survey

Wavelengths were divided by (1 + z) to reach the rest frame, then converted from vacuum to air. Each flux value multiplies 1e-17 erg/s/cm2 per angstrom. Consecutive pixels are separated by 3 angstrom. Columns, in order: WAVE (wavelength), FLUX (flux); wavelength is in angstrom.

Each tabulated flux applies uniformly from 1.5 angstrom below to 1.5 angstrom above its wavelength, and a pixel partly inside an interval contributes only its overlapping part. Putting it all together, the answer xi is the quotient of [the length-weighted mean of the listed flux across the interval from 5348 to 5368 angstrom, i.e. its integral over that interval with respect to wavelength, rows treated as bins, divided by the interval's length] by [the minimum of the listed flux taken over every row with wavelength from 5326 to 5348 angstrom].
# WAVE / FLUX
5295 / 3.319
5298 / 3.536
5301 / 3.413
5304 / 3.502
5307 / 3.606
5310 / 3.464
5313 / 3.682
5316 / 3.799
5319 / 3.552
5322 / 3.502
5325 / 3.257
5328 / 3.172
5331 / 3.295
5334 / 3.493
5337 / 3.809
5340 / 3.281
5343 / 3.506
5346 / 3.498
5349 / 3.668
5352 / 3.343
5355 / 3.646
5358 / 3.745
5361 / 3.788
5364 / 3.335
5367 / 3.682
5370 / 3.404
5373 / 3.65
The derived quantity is 1.13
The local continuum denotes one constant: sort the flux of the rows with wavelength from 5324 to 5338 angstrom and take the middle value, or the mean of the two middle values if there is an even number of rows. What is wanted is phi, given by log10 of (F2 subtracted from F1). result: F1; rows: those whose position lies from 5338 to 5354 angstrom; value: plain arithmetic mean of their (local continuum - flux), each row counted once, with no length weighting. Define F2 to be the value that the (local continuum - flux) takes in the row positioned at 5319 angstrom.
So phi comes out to -1.03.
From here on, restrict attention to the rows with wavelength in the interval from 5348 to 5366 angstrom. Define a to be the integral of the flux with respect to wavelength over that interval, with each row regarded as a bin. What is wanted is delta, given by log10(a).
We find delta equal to 1.8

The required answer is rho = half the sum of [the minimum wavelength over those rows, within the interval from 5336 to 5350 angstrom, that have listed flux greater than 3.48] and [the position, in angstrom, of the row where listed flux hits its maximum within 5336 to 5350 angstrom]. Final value 5337.0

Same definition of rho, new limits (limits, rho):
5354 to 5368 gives 5358.0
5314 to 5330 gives 5316.0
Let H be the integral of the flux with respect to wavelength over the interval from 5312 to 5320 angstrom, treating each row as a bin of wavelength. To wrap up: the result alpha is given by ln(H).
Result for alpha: 3.4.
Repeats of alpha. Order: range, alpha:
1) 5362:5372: 3.6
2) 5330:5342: 3.7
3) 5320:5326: 3.0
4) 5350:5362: 3.8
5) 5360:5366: 3.1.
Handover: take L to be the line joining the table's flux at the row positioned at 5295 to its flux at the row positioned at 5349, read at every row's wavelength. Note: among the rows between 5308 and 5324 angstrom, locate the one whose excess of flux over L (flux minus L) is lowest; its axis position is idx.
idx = 5322 angstrom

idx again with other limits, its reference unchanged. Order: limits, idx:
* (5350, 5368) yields 5364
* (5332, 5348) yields 5340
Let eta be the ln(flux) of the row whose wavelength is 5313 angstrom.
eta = 1.30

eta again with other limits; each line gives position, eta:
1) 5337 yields 1.34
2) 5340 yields 1.19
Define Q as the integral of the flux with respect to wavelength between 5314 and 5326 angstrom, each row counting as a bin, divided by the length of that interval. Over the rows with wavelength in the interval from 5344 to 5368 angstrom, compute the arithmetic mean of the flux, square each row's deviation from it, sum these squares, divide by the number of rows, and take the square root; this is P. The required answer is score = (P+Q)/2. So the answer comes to 1.85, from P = 0.16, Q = 3.55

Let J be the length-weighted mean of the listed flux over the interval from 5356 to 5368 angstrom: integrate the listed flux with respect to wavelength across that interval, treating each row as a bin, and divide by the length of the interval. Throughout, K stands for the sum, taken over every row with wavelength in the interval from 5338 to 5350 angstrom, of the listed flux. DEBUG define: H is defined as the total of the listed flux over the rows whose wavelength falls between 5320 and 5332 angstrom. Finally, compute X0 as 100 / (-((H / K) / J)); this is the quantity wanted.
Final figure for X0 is -384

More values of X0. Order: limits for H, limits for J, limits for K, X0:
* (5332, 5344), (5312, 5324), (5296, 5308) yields -361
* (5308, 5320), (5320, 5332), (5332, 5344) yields -322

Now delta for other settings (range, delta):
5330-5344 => 1.7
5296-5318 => 1.9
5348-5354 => 1.3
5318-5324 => 1.3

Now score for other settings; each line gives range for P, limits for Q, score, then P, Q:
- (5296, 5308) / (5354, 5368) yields 1.85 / 0.07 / 3.64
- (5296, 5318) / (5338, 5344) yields 1.77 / 0.12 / 3.42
